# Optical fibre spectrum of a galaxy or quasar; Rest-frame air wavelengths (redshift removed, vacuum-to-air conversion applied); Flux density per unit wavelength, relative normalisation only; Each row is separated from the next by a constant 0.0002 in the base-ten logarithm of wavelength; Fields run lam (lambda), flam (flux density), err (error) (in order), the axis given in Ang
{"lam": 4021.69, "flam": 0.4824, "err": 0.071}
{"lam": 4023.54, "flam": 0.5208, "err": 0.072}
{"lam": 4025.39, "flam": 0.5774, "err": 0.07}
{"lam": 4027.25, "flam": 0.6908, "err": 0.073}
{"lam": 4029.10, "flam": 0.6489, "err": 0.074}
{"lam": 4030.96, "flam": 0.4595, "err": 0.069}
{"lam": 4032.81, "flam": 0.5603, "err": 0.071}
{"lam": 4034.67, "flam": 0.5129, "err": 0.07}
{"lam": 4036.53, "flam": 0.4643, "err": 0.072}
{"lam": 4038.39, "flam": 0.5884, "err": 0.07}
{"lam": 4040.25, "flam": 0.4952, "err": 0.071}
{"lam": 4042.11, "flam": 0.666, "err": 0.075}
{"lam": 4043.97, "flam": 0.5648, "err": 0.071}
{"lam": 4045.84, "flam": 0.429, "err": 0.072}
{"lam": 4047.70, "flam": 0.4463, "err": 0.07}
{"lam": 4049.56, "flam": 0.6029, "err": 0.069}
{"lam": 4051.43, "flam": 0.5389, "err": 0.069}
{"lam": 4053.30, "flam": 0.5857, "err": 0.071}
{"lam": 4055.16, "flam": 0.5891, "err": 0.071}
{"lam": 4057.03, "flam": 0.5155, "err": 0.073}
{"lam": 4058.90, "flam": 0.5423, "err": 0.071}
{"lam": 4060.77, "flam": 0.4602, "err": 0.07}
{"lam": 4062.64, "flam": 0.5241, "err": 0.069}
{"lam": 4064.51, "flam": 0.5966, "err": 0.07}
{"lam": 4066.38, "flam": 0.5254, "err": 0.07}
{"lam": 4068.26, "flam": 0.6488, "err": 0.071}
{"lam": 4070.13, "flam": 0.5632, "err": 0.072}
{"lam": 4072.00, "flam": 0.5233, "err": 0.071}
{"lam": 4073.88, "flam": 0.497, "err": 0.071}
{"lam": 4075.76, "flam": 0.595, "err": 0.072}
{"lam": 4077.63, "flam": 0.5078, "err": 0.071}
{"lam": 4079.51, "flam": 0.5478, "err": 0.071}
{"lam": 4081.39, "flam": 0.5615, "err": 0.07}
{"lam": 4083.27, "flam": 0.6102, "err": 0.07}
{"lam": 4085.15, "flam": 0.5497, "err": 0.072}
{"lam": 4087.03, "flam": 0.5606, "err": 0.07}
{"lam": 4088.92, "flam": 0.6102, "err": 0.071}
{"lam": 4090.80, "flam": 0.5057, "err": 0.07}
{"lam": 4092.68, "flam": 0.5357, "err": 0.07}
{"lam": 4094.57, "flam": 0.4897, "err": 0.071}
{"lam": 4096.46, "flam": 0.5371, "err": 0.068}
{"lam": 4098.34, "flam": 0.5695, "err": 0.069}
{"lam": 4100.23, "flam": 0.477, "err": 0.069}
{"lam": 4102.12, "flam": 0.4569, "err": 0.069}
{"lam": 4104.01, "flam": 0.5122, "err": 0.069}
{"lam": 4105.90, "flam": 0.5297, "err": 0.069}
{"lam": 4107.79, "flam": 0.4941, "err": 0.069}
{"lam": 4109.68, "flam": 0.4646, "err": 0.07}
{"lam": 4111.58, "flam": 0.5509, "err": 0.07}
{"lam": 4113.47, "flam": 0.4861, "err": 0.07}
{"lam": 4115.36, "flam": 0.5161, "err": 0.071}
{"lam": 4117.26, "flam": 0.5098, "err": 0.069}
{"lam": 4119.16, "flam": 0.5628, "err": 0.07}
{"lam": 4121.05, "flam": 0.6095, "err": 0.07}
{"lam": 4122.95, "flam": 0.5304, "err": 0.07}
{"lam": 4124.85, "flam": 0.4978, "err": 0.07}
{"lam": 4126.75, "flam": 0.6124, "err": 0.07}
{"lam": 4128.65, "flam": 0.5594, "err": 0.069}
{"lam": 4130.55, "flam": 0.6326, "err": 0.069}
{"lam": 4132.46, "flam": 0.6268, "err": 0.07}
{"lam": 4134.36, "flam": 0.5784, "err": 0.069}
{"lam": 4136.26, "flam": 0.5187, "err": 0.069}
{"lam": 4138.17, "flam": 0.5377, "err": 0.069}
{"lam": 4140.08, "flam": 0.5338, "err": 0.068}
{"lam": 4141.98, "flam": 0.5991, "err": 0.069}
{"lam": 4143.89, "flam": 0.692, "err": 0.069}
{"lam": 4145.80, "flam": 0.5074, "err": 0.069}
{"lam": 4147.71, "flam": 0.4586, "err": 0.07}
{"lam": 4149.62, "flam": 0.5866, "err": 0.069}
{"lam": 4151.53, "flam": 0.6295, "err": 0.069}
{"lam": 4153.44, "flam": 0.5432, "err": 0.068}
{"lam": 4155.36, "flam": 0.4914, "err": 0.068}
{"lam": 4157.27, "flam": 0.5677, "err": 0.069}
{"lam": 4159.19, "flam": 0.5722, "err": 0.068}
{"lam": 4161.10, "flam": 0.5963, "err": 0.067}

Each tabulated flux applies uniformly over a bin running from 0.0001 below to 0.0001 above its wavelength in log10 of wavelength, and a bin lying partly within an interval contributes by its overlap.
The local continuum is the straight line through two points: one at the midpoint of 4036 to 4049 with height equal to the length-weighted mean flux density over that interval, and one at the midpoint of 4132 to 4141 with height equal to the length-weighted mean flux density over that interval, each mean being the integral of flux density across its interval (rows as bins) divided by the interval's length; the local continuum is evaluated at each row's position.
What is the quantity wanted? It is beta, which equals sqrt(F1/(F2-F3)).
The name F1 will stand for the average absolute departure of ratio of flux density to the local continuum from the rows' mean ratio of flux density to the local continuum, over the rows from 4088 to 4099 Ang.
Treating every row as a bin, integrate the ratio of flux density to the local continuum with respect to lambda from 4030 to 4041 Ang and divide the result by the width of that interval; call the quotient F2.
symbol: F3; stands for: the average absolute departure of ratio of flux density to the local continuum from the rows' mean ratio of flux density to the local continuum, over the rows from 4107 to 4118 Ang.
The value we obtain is 0.252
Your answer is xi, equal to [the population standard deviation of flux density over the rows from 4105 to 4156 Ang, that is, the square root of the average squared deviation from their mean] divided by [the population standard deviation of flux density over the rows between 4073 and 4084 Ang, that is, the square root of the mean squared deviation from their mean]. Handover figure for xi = 1.4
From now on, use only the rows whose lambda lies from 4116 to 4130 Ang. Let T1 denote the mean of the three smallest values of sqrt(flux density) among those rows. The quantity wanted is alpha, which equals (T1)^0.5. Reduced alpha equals 0.846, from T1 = 0.716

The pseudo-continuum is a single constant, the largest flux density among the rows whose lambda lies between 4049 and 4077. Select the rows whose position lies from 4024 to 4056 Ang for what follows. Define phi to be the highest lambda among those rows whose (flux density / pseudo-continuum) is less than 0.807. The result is 4047.70 Ang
